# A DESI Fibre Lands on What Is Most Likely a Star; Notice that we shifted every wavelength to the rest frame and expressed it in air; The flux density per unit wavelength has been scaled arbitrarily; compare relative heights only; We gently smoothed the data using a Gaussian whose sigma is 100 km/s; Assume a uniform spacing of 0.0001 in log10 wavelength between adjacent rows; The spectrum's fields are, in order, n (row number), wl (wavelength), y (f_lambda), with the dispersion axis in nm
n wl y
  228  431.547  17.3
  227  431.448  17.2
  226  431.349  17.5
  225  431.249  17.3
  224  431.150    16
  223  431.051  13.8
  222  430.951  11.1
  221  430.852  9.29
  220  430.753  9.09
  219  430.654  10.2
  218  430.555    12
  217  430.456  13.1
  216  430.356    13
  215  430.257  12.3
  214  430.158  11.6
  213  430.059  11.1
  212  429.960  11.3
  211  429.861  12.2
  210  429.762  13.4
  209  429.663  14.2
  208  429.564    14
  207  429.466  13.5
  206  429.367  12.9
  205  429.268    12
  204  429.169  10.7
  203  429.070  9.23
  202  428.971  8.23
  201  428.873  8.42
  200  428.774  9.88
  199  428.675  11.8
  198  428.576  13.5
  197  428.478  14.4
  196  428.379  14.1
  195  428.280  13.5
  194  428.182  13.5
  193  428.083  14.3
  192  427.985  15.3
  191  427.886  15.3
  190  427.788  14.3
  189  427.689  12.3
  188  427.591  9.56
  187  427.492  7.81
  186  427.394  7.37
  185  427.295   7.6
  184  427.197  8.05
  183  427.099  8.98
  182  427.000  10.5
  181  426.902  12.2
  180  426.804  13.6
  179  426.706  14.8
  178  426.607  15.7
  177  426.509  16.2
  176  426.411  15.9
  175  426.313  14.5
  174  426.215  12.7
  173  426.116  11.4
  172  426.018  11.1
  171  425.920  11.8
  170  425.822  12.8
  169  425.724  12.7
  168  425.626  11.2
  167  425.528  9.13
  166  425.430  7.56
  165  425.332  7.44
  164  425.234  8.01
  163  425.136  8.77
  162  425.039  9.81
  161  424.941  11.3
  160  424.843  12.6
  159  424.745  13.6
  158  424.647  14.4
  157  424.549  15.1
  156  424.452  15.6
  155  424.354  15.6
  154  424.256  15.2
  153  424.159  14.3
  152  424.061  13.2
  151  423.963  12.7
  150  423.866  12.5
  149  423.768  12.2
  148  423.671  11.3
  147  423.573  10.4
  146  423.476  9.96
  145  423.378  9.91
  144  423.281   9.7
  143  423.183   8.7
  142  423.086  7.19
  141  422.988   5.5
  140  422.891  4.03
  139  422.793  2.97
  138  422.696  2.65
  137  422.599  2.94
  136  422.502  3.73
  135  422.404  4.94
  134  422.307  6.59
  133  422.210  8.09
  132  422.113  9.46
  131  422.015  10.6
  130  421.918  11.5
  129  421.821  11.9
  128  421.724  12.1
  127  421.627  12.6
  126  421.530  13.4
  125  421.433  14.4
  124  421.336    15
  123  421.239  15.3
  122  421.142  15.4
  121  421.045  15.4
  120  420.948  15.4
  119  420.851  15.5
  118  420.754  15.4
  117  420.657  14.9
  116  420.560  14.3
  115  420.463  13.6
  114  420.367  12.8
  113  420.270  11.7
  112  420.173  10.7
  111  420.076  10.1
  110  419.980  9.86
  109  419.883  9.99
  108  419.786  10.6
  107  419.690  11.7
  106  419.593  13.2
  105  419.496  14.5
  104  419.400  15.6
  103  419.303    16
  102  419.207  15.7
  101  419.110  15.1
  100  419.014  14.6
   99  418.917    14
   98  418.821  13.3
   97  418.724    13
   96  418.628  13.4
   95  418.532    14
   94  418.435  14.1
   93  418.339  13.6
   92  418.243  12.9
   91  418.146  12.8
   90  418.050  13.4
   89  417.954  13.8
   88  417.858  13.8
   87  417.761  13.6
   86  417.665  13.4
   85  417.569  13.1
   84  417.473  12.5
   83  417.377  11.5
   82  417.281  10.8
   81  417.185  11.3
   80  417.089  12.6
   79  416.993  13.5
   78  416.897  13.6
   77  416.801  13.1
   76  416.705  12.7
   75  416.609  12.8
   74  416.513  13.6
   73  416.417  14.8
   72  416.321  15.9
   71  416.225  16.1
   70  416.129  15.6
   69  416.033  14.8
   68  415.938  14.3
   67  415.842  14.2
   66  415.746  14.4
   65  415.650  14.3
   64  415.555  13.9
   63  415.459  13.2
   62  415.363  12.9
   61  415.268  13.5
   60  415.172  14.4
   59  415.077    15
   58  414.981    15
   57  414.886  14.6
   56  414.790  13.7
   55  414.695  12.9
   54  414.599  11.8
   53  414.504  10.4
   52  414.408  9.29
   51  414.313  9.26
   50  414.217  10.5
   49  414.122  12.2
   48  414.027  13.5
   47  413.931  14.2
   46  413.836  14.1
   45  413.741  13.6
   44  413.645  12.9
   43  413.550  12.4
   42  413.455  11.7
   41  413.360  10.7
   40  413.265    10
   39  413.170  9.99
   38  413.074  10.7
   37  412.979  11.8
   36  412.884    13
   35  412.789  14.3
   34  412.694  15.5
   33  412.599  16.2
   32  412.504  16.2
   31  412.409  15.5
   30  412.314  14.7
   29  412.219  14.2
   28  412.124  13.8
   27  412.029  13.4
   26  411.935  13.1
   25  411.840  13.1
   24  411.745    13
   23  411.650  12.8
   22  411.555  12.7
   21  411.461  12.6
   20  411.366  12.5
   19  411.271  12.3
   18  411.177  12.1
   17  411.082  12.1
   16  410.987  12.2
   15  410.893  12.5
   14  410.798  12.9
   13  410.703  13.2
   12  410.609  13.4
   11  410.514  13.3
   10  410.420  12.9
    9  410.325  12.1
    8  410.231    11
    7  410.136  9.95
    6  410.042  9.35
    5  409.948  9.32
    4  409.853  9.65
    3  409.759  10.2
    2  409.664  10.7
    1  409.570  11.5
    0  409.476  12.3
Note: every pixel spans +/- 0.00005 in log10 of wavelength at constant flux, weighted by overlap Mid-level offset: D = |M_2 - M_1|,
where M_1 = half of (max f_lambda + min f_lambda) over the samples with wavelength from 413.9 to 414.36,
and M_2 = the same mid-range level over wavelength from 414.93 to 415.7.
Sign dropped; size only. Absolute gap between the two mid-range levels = 2.2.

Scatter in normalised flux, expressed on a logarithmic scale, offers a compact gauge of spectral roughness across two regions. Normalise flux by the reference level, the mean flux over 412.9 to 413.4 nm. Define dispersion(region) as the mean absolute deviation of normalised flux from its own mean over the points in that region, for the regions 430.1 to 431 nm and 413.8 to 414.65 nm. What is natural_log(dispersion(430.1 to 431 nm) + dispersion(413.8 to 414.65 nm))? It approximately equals -1.3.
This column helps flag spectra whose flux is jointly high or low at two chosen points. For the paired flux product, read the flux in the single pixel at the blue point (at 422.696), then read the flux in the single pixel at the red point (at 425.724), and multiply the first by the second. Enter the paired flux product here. 34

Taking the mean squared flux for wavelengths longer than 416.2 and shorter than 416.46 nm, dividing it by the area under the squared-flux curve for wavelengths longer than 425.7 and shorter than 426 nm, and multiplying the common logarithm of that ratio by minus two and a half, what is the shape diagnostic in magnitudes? -1.82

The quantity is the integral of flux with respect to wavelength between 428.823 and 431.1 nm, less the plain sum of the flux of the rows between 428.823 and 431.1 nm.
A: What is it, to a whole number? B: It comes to -240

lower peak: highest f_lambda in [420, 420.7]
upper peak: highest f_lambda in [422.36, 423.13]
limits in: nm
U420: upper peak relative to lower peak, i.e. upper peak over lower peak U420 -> 0.48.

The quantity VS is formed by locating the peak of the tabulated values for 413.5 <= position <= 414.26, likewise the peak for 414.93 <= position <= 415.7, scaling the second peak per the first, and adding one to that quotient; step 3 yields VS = 2.06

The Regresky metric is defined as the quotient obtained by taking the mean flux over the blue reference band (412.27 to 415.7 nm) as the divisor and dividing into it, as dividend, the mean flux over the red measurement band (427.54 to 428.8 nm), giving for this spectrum 1.02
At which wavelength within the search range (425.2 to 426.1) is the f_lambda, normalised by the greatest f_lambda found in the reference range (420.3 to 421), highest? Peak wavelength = 425.822 nm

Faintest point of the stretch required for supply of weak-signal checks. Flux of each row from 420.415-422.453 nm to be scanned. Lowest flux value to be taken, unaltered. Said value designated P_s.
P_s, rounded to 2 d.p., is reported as 4.94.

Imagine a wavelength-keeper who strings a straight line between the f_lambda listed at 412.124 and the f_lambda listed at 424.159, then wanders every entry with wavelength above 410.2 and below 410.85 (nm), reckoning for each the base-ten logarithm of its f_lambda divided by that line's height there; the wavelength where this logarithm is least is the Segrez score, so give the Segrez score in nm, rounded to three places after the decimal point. 410.231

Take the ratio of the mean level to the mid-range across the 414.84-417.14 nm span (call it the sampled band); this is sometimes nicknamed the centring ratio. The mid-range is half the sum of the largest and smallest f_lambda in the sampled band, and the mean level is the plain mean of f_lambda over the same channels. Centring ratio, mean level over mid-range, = 0.98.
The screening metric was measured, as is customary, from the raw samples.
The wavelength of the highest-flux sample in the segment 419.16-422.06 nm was 419.303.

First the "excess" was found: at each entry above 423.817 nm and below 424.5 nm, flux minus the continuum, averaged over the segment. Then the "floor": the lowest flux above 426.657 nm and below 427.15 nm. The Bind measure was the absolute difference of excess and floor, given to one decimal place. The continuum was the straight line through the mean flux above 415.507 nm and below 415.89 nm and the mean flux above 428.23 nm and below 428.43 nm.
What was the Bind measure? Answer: 8.8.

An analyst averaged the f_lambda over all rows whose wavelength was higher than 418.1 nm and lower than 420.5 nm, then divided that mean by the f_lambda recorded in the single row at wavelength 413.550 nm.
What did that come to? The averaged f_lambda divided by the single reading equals 1.05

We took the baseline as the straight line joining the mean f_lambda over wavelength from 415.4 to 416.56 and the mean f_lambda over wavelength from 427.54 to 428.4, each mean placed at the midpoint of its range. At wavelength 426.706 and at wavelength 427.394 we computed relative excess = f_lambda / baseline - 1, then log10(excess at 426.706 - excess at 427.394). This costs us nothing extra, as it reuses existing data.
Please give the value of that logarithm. -0.27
